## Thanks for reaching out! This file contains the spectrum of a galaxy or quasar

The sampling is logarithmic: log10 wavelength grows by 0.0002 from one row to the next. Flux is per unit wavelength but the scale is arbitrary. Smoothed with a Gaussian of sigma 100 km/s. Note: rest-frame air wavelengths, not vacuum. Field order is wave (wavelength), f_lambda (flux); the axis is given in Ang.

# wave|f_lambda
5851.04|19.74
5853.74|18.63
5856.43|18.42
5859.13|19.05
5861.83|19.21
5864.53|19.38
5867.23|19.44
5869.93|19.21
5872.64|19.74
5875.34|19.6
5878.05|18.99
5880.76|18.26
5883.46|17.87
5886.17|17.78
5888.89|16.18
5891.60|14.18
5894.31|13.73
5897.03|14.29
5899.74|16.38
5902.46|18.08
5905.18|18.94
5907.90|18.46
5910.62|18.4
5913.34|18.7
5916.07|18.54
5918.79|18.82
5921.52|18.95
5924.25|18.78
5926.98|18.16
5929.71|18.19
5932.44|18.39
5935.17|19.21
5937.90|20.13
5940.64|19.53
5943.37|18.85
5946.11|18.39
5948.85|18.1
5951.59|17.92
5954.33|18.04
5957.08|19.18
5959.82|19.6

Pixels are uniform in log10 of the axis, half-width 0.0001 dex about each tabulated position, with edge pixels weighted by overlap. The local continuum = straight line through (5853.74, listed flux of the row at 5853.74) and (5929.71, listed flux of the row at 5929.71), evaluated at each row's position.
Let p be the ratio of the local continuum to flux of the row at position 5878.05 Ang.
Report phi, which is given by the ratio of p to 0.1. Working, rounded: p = 0.97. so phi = 9.7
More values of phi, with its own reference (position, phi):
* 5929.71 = 10.0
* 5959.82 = 9.2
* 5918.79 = 9.7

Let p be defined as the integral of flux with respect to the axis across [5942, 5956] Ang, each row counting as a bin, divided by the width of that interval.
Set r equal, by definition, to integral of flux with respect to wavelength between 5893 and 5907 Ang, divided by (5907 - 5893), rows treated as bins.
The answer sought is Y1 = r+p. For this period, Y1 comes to 34.6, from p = 18.3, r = 16.4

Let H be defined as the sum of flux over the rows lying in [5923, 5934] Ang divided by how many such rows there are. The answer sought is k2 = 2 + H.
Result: 20.4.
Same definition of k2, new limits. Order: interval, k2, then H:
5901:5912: 20.5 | 18.5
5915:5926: 20.8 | 18.8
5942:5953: 20.3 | 18.3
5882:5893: 18.5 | 16.5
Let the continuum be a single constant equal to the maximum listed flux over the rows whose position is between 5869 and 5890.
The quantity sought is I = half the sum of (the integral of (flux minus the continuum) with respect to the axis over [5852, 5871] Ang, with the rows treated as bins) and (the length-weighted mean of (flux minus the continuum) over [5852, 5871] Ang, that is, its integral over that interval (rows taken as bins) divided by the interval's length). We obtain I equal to -6.8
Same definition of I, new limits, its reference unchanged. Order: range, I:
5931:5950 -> -7.9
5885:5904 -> -39.3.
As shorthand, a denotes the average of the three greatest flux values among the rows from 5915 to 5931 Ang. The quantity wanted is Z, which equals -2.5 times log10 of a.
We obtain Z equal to -3.19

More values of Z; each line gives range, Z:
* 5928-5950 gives -3.23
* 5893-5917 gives -3.18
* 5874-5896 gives -3.19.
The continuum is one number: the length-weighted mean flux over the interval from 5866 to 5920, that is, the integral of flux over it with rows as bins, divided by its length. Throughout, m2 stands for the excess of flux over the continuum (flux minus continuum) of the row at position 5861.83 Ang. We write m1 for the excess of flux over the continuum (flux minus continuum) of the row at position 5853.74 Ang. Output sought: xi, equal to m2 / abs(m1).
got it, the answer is 1.7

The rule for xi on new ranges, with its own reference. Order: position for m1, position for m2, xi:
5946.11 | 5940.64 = 2.8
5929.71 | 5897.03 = -8.4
